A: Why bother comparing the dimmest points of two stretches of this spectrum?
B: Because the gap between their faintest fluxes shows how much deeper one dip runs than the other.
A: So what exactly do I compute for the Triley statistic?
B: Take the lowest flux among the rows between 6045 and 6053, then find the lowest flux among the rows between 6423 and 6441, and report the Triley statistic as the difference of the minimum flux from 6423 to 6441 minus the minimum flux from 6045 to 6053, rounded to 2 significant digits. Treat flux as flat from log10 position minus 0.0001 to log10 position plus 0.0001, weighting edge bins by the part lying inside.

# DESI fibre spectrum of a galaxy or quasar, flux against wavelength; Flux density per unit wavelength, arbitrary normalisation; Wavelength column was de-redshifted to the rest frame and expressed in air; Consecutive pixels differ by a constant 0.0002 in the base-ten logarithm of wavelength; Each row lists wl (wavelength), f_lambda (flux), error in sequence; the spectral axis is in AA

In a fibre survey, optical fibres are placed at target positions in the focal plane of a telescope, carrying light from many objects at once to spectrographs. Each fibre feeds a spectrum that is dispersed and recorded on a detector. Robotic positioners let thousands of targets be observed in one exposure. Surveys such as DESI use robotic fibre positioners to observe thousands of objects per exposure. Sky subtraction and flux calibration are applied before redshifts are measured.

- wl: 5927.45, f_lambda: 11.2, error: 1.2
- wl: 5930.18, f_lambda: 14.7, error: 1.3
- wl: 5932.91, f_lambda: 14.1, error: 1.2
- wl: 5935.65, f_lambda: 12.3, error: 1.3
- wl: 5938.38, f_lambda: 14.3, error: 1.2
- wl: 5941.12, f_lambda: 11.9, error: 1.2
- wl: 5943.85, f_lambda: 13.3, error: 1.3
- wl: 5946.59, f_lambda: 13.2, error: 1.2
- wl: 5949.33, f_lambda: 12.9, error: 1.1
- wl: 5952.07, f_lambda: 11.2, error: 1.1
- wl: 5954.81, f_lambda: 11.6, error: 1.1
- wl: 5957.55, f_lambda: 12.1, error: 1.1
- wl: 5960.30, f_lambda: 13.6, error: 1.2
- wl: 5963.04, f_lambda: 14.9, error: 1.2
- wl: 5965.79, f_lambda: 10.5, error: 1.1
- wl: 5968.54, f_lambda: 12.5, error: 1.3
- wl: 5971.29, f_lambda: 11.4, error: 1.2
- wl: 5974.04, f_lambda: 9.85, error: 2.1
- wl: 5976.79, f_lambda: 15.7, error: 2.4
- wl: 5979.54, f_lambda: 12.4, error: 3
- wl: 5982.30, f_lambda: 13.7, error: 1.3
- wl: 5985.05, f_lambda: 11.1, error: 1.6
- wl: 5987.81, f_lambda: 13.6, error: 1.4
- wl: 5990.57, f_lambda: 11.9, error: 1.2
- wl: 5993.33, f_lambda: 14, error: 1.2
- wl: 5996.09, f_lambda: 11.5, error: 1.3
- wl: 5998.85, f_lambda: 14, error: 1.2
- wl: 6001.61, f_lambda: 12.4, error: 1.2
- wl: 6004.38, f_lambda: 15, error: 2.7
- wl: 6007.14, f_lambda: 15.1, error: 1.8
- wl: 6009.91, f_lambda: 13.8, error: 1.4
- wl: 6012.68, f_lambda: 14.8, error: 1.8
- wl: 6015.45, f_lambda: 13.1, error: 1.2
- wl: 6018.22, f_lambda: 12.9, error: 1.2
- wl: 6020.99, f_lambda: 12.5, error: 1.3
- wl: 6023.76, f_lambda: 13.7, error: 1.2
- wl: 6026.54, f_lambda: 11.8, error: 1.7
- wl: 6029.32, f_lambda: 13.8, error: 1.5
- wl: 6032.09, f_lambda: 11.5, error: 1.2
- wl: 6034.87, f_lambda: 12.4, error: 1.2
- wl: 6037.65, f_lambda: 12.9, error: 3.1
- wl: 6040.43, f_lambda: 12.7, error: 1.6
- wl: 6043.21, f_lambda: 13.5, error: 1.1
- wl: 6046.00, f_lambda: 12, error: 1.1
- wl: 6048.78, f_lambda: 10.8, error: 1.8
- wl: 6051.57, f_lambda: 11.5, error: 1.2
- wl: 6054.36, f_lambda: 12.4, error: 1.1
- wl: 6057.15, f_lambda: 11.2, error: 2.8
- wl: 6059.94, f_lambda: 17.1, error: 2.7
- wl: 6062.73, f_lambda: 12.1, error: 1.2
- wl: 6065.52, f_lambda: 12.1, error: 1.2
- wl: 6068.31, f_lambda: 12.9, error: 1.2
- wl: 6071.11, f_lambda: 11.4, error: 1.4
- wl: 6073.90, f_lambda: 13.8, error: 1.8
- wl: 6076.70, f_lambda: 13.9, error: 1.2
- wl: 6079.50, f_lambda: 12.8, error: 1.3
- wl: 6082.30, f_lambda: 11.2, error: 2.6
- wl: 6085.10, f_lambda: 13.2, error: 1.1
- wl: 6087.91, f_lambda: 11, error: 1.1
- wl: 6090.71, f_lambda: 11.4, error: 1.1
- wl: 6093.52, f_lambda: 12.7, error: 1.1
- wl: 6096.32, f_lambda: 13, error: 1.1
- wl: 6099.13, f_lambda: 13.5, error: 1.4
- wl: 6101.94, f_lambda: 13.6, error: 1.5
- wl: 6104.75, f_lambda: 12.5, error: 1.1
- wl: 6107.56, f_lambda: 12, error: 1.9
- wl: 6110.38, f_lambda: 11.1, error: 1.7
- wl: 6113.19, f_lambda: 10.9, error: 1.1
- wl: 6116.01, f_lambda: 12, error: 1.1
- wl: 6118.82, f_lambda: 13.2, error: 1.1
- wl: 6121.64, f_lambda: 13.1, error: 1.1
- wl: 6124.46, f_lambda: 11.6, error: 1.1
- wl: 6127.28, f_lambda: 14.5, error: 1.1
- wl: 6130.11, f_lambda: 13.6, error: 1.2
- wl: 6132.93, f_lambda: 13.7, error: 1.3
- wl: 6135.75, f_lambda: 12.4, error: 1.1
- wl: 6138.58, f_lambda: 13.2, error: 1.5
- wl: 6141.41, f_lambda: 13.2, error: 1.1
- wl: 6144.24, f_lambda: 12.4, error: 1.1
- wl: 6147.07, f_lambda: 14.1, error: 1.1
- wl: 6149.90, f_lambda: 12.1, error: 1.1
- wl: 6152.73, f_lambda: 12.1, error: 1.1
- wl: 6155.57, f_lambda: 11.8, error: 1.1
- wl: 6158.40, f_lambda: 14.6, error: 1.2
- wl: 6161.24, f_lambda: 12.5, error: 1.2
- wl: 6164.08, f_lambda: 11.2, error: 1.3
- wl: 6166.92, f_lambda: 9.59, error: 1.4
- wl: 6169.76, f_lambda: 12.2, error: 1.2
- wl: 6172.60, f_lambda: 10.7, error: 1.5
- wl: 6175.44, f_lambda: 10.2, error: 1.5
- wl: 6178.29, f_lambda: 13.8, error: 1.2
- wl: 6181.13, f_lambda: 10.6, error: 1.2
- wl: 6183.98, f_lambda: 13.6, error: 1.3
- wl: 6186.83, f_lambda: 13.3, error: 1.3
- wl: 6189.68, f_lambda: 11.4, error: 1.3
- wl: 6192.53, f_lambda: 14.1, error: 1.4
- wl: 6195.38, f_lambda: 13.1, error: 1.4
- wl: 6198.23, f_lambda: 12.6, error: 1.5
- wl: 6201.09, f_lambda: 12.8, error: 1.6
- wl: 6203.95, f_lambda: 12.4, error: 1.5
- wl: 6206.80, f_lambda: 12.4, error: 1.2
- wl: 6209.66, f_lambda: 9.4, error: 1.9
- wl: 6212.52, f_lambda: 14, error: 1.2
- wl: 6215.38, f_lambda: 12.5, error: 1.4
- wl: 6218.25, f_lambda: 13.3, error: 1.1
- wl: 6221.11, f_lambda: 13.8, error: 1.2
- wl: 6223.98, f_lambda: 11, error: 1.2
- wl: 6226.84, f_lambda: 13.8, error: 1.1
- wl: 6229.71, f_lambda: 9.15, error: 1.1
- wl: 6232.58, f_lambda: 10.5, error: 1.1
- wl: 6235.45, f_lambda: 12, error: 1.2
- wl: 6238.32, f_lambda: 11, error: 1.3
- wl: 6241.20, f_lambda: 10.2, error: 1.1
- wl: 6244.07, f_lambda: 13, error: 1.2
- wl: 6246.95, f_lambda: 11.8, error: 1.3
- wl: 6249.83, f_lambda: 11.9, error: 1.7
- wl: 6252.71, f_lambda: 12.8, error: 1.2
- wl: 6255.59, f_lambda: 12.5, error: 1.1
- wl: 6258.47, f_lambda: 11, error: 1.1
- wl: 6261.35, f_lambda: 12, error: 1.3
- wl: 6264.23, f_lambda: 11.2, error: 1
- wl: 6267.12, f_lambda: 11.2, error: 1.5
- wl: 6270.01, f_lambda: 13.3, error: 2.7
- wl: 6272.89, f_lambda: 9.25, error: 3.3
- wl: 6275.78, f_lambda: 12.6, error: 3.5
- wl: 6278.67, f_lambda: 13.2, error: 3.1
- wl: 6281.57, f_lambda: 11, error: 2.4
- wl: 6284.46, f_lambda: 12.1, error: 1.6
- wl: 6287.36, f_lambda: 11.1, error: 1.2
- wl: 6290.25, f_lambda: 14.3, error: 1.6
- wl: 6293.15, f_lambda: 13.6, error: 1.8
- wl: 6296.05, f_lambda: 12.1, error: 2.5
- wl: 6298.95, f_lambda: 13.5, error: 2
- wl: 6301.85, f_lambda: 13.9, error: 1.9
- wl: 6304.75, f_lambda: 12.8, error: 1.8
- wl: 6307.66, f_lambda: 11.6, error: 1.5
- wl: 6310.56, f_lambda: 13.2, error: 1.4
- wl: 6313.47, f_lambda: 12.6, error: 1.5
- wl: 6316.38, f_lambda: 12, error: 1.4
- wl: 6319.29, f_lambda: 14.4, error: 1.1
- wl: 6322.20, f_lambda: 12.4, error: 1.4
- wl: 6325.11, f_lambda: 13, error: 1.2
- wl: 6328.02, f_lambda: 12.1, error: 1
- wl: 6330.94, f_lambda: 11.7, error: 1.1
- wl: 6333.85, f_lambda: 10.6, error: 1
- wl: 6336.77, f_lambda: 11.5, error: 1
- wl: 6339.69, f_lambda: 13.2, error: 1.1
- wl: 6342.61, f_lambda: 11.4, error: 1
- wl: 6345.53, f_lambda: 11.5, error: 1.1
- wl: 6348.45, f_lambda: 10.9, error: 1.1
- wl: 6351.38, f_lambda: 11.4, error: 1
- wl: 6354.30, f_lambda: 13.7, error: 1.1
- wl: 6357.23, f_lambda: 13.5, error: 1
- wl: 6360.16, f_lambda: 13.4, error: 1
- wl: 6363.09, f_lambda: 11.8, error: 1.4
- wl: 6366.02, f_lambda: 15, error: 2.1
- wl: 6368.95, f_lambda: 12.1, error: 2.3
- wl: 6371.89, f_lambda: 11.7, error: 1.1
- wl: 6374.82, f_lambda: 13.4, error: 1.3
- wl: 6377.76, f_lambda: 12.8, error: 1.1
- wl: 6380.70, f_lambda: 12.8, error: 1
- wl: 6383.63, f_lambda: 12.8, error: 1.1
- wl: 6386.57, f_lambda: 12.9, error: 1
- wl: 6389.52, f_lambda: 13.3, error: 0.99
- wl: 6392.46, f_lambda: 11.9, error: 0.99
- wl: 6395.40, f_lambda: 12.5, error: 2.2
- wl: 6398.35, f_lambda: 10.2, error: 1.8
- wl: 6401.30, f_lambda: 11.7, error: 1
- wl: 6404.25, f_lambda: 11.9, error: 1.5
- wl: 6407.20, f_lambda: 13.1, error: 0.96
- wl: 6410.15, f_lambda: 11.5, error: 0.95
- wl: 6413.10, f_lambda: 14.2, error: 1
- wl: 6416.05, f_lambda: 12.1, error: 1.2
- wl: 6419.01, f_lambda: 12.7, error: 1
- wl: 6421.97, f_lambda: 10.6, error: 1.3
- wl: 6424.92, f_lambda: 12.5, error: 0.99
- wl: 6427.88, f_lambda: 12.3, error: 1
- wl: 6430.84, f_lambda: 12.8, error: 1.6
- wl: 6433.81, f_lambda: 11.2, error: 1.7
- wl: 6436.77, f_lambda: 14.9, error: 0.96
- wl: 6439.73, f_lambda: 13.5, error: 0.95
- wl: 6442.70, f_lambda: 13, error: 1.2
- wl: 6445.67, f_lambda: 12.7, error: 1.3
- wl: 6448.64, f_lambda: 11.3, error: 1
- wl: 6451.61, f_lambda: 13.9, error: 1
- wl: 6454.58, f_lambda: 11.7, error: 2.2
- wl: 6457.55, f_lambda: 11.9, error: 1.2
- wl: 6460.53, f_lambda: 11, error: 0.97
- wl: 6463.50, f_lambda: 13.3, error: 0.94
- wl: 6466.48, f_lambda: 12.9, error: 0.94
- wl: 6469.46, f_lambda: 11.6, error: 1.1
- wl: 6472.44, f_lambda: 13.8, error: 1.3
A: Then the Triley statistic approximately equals 0.40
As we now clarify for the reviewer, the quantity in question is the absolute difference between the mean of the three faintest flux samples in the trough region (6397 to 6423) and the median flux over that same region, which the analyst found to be 1.1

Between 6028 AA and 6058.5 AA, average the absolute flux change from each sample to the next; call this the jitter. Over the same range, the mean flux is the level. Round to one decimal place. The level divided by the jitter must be 12.0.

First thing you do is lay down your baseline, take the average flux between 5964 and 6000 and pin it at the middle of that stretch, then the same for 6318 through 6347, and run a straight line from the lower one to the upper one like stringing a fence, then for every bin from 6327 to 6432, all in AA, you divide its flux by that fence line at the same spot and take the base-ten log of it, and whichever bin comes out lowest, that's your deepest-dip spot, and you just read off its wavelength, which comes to 6398.35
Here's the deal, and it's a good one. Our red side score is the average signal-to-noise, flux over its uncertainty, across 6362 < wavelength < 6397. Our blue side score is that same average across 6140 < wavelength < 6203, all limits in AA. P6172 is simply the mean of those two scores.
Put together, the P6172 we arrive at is 10.0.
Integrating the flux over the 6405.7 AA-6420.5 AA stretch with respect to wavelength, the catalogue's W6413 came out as 188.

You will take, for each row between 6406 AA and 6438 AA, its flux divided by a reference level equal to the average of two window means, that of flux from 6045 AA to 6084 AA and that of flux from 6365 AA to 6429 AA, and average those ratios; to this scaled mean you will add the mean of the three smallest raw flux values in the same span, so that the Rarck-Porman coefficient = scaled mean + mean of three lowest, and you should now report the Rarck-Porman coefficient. 12.1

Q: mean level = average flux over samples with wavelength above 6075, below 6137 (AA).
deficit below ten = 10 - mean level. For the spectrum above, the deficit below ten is -2.59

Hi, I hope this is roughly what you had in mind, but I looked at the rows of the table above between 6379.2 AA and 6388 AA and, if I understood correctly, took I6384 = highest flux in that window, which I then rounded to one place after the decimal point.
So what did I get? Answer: 12.9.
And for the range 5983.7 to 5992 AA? 13.6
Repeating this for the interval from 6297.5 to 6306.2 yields 13.9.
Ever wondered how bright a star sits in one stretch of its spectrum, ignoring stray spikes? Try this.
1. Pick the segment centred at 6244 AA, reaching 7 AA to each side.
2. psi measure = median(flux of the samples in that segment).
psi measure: 11.8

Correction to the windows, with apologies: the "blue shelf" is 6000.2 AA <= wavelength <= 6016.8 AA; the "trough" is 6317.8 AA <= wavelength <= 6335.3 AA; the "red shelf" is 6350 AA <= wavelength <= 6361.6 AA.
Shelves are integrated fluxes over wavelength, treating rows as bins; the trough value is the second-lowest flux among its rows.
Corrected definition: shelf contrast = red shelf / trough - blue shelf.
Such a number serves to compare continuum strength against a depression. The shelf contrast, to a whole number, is -220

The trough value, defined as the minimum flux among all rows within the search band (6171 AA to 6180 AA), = 10.2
